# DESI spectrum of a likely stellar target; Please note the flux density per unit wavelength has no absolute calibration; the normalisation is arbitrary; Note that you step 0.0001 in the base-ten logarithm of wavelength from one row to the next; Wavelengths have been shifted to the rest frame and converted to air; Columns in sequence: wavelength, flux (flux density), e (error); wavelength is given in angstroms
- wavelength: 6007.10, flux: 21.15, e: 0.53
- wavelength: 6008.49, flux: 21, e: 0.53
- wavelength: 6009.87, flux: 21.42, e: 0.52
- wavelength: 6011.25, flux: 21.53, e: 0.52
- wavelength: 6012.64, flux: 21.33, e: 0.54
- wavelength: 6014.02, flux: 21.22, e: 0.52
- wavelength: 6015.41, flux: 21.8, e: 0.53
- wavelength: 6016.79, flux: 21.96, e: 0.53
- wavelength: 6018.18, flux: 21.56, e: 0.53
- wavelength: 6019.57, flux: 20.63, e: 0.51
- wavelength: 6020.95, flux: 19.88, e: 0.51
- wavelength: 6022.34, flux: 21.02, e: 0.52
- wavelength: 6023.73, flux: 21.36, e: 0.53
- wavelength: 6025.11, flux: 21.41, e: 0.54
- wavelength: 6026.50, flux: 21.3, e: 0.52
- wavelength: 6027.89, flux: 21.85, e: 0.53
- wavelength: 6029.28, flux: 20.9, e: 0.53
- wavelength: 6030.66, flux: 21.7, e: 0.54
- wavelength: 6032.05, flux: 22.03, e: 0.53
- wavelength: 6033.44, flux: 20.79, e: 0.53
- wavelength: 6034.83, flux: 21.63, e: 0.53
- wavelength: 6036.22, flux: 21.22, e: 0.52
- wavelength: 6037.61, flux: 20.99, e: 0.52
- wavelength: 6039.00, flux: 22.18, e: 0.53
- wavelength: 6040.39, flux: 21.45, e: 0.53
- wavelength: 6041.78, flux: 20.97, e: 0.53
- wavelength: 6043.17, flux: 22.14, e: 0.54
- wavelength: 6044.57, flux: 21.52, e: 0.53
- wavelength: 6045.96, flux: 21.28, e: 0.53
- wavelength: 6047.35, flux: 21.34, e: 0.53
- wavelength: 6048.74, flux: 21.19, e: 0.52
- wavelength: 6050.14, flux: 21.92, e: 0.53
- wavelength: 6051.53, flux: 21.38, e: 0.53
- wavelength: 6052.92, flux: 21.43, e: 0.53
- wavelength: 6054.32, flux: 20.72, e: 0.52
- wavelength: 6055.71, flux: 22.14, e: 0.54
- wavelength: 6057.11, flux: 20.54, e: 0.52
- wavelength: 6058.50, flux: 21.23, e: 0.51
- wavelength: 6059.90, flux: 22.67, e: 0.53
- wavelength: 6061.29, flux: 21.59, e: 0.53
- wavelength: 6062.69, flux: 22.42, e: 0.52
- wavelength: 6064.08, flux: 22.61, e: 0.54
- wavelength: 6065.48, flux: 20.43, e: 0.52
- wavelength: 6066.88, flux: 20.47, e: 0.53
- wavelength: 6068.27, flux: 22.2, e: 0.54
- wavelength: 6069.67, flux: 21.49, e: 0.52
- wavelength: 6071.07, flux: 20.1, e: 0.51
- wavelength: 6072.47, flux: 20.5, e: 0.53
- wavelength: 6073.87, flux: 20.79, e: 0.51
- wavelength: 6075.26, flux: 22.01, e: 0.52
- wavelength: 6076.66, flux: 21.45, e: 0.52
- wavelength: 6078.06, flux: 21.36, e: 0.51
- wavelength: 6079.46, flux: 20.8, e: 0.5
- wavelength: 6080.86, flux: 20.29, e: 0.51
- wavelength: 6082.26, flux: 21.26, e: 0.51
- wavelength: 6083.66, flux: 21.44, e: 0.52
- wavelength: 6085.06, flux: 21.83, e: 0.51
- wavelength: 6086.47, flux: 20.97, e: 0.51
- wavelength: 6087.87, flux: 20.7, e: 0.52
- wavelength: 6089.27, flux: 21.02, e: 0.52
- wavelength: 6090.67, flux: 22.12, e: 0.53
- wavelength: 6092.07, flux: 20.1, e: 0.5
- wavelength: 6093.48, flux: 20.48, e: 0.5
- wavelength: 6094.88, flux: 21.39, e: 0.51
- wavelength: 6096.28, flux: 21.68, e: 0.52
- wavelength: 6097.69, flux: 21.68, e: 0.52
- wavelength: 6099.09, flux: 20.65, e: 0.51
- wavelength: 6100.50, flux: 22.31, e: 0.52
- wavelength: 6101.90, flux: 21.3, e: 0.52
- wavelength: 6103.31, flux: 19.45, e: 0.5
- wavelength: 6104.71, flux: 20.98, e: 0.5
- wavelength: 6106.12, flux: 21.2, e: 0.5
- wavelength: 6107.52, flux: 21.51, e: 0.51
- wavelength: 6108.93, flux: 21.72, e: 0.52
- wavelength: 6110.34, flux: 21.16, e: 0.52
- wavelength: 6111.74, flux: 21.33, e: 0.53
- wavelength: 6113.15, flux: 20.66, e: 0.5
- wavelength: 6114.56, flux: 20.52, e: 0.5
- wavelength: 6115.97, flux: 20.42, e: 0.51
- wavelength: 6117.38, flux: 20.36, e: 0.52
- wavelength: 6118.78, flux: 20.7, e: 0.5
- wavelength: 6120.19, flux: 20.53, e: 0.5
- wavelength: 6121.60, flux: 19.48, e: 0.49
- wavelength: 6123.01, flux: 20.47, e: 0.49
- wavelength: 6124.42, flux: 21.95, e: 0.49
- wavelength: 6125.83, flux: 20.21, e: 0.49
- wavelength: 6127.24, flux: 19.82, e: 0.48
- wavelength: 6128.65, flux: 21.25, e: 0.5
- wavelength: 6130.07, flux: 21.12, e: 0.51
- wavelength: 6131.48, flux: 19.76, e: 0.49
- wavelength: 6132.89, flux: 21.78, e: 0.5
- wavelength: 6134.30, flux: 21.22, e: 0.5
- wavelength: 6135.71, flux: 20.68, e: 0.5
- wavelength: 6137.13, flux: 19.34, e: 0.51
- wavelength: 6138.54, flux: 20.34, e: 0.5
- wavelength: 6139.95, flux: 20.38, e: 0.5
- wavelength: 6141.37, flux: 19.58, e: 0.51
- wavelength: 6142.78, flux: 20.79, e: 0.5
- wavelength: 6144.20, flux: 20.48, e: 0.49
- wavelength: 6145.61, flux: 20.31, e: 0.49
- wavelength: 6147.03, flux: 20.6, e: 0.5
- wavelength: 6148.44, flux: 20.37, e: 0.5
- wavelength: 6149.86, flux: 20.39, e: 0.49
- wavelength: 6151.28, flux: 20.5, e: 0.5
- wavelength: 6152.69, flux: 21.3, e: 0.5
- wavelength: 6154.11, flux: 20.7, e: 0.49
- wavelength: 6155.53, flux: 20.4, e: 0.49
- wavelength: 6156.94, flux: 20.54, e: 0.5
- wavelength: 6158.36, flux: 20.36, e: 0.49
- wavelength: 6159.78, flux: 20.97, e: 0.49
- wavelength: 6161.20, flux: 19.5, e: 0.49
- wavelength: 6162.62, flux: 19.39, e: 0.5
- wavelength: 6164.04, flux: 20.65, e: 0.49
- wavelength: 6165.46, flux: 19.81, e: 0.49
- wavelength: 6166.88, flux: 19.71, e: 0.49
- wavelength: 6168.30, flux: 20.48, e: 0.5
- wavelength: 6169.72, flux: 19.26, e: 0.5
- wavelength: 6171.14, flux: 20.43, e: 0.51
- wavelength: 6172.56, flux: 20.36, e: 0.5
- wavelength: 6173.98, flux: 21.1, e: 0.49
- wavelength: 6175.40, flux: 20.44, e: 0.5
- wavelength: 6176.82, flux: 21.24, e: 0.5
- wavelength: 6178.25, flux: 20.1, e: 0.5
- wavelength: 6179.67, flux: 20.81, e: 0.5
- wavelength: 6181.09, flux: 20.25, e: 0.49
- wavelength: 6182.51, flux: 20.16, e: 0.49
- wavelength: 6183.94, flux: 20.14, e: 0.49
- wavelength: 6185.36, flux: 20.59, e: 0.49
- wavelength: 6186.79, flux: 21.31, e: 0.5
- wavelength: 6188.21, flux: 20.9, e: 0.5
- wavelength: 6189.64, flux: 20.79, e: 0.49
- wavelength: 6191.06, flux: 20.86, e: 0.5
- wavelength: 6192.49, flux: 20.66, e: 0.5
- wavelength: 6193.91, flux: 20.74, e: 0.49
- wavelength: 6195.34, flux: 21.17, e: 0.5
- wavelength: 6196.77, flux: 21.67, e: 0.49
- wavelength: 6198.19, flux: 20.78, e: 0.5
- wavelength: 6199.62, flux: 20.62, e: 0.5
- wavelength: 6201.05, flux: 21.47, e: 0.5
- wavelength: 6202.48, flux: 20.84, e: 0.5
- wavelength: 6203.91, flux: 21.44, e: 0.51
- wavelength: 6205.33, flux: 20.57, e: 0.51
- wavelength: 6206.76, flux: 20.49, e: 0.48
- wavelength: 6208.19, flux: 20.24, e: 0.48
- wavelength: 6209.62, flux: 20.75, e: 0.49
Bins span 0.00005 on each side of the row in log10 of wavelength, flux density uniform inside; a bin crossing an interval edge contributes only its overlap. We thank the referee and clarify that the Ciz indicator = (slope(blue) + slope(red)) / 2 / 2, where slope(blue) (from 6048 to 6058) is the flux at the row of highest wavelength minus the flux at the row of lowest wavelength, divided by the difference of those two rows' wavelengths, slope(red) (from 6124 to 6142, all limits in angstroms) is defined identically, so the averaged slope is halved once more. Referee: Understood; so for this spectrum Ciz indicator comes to -0.054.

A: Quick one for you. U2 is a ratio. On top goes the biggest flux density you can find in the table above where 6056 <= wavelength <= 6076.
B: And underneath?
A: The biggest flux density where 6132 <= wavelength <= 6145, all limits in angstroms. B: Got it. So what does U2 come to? 1.04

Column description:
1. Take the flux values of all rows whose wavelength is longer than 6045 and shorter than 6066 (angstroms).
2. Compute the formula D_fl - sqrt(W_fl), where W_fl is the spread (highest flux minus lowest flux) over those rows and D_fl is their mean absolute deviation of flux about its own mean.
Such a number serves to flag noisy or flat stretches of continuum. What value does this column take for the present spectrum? -0.94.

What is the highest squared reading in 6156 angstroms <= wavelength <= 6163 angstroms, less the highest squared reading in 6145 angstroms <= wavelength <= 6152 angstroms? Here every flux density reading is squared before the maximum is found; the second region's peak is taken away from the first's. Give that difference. 15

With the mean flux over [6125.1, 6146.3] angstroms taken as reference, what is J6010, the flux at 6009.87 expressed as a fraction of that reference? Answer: 1.05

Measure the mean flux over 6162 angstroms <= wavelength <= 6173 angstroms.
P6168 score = 20.01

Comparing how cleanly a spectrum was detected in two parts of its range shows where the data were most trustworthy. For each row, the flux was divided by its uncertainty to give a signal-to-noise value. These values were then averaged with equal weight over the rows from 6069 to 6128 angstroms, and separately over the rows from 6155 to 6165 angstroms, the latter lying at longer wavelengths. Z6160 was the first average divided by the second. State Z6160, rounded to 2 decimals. 1.00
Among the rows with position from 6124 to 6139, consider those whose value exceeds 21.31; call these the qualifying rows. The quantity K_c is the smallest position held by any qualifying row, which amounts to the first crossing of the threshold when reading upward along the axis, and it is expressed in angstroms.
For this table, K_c 6124.42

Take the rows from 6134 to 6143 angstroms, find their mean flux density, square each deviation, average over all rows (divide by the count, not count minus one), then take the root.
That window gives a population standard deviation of 0.62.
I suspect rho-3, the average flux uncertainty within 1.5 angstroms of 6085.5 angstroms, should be 0.510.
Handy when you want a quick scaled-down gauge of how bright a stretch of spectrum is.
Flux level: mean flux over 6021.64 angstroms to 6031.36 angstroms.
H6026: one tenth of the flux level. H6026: 2.14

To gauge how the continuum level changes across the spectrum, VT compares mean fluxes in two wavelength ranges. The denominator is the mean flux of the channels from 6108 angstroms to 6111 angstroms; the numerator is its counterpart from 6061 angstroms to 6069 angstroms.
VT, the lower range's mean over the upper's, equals 1.01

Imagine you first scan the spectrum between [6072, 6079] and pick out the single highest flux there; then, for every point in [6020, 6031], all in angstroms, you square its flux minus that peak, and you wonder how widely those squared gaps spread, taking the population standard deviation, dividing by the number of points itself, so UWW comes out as 1.4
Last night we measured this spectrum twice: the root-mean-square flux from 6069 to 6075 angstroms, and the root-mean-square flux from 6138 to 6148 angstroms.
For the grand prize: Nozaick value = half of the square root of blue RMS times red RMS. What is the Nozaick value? 10.27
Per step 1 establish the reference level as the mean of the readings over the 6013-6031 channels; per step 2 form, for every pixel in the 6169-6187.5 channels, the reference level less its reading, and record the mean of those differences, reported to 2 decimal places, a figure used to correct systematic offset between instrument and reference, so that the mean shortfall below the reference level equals 0.80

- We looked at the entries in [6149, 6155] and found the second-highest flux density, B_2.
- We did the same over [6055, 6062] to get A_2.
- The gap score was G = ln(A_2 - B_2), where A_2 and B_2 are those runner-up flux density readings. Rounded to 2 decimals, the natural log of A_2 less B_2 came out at 0.36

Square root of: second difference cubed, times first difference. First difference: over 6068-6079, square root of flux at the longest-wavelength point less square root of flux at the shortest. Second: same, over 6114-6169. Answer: 0.0001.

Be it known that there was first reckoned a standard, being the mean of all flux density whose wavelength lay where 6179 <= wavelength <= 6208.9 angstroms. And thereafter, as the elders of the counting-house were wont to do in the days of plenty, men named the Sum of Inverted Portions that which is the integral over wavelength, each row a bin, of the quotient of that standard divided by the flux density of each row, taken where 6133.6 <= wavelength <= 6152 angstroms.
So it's 18.8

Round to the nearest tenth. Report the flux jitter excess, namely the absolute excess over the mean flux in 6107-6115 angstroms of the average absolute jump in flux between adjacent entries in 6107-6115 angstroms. 20.8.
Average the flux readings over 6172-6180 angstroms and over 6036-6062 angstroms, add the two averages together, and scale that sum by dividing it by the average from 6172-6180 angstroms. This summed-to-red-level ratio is 2.04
